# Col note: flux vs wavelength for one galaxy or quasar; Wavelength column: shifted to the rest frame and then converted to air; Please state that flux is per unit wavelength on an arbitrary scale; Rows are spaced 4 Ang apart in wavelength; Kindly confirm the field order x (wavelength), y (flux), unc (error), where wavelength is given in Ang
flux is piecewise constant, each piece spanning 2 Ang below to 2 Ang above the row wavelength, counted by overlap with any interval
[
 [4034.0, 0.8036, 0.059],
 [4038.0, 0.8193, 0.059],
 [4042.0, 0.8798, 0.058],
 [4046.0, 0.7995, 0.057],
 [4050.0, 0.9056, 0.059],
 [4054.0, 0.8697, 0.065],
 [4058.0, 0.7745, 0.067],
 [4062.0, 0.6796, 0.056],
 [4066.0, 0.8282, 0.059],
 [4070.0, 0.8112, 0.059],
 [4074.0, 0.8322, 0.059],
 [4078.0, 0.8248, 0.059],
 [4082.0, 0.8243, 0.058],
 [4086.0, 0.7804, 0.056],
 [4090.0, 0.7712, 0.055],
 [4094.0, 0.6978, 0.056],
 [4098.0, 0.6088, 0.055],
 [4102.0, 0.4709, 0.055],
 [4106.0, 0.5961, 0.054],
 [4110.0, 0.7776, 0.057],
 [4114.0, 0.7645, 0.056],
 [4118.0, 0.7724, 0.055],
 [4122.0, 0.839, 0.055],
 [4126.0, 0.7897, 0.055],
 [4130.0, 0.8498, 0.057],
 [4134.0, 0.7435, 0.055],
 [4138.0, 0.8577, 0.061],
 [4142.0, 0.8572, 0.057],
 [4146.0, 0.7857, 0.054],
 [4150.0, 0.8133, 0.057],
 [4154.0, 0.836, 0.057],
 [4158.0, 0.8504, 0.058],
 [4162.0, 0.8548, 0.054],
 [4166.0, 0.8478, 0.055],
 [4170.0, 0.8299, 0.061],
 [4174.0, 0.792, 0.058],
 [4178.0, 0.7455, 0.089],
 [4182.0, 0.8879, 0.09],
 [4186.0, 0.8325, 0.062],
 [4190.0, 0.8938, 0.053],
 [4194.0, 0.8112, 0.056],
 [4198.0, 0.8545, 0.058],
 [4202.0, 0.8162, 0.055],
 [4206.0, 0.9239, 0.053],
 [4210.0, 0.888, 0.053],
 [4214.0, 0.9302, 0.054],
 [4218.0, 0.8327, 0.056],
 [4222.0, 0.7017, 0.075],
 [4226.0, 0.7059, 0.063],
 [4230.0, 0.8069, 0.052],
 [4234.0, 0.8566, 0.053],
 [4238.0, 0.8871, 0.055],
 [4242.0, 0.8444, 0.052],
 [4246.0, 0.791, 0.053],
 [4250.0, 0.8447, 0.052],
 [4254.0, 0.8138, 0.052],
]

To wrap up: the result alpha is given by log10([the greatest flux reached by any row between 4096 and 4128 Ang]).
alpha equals -0.08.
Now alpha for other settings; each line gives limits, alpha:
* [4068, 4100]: -0.08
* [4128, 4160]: -0.07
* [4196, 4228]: -0.03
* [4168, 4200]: -0.05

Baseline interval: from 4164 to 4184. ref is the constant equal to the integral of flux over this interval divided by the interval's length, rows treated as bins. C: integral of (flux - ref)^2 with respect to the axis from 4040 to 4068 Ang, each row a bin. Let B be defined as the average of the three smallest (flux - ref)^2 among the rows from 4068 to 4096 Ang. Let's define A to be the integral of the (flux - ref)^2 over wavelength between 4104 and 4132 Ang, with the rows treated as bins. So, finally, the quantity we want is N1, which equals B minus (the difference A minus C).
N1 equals -0.10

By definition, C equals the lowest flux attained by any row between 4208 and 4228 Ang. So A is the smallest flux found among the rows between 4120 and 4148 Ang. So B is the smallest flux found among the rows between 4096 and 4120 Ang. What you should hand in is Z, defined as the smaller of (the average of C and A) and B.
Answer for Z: 0.47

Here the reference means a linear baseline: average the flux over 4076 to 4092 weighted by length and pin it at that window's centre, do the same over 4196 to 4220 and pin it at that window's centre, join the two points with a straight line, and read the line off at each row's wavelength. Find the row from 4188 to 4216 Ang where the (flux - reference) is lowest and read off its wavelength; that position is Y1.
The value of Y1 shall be 4194.0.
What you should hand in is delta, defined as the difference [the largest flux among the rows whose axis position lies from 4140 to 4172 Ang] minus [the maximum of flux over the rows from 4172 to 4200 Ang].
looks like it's -0.037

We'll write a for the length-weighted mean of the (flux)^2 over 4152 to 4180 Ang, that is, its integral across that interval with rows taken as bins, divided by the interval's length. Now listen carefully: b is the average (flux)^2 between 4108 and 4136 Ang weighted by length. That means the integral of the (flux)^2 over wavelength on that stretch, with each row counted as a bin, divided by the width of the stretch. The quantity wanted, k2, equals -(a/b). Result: -1.08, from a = 0.68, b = 0.63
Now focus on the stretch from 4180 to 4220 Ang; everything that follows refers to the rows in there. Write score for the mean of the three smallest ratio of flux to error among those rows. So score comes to 12.6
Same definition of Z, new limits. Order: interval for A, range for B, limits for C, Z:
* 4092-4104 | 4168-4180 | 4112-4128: 0.62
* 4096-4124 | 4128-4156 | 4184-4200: 0.64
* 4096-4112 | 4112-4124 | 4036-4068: 0.58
